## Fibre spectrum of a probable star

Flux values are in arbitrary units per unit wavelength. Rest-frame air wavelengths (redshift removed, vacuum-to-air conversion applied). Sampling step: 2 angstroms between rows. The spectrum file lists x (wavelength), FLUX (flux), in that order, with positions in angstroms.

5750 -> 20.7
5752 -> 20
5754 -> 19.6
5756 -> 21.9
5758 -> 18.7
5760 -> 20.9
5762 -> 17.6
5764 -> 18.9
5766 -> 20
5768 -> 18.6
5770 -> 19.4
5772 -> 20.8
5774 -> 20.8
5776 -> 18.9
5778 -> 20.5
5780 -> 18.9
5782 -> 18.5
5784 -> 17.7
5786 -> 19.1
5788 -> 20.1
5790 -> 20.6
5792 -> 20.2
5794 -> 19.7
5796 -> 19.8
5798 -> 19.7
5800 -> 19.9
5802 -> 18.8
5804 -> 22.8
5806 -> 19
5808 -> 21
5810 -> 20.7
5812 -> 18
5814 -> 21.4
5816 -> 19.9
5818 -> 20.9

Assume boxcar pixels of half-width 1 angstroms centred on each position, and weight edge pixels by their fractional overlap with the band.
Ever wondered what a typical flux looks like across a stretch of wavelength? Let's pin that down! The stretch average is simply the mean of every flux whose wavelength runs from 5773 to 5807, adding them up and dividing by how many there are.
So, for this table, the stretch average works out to 19.7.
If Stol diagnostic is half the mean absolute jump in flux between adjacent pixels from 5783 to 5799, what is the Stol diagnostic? 0.3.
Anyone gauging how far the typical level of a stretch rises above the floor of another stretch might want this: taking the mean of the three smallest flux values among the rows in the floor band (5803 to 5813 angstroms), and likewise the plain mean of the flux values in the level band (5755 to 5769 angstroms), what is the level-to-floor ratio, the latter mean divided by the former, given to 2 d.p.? 1.01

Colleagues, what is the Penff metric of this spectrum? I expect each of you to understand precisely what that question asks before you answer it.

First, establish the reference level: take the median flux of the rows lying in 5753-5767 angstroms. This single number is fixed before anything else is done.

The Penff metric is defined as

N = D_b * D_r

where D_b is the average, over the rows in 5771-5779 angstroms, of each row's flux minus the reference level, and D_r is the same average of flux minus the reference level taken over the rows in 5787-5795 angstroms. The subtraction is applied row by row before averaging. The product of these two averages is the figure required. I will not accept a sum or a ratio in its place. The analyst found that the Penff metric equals 0.36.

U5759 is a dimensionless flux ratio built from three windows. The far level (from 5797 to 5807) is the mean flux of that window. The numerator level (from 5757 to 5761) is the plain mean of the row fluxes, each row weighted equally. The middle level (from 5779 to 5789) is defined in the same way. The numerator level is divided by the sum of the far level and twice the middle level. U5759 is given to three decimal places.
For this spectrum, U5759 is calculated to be 0.343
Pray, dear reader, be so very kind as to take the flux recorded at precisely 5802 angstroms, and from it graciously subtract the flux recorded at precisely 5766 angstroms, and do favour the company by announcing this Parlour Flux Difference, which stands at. -1.2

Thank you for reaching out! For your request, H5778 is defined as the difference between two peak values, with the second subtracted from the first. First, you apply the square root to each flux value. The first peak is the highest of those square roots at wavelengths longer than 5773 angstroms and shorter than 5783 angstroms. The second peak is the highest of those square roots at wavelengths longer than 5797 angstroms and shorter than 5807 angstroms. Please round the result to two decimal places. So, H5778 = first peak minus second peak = -0.21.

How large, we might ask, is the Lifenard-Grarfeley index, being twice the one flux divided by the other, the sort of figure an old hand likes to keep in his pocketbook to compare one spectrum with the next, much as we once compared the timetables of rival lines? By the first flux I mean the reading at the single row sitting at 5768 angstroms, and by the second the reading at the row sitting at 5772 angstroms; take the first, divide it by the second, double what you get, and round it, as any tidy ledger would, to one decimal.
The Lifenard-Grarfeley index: 1.8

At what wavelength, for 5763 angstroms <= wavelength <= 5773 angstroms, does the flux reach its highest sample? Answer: 5772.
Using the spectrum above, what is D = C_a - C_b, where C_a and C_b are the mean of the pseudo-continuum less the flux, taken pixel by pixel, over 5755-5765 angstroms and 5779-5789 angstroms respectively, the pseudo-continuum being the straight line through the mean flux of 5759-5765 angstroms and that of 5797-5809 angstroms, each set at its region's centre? -1.4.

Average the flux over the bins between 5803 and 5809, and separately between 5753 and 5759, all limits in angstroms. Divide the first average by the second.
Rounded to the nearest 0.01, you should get 1.04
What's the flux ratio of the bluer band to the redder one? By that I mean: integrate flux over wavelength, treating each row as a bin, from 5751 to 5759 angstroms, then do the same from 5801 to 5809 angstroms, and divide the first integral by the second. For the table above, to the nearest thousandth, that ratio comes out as 0.983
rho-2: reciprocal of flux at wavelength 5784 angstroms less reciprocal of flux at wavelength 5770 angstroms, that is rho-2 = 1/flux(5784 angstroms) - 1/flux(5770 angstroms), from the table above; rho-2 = 0.005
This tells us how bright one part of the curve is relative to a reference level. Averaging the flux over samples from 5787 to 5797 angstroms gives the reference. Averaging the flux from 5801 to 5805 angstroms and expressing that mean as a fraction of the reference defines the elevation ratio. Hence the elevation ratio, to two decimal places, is 1.04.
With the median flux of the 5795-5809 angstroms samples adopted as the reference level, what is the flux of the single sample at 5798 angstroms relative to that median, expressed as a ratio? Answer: 0.995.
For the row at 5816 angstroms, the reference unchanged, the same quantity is 1.005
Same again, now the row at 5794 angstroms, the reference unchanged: 0.995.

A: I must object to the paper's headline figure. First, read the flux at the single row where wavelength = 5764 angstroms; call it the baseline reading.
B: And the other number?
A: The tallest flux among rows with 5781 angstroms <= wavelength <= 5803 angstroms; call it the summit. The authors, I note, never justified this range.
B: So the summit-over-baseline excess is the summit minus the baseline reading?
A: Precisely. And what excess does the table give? 1.7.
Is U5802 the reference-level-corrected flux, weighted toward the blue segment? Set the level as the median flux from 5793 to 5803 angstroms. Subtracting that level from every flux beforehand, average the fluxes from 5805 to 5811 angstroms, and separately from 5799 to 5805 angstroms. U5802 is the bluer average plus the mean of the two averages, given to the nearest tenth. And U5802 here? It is 1.5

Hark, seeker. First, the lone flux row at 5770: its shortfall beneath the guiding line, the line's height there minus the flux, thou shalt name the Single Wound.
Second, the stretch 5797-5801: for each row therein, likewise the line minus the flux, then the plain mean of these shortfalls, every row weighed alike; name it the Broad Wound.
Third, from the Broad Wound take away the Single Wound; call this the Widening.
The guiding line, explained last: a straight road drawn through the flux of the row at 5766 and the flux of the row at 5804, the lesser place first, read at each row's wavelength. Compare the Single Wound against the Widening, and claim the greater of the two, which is 1.74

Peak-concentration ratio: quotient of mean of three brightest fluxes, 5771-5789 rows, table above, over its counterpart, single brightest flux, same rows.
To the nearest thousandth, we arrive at 0.995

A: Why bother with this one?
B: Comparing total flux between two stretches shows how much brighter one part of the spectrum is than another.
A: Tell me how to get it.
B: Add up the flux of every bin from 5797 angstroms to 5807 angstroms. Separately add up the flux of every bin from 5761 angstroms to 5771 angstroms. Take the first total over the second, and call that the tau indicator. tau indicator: 1.06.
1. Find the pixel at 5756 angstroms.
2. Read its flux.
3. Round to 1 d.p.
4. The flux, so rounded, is 21.9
